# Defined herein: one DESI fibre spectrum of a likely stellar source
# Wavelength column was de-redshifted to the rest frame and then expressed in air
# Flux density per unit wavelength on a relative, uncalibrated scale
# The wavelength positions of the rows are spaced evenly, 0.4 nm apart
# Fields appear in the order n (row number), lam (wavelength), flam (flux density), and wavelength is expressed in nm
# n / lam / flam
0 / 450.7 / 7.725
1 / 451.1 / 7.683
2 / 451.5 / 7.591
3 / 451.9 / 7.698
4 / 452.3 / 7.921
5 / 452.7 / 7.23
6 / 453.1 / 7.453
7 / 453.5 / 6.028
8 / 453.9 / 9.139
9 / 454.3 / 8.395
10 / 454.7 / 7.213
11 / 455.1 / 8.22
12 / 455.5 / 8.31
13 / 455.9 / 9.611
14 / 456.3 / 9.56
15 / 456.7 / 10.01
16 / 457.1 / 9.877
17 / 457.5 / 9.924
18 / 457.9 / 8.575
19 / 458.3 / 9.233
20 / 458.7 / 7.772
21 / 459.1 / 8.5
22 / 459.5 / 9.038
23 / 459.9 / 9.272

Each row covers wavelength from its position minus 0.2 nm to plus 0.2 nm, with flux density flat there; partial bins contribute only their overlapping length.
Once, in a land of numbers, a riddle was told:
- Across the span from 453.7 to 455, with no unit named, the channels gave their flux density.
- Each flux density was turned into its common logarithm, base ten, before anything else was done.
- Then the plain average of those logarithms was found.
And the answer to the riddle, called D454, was 0.91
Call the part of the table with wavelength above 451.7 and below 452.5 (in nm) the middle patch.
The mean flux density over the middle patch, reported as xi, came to 7.81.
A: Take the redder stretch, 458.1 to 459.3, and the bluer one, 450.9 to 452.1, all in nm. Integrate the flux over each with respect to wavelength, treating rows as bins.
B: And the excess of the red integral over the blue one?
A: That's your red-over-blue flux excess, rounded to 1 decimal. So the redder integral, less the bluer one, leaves 1.0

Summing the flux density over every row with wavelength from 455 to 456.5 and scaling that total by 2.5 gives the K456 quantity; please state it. 89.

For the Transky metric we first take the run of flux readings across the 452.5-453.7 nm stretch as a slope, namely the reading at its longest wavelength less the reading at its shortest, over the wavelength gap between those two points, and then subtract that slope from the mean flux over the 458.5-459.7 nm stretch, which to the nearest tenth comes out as 9.9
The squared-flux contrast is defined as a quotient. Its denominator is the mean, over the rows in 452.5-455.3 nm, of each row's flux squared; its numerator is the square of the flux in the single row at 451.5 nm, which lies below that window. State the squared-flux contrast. 1.0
